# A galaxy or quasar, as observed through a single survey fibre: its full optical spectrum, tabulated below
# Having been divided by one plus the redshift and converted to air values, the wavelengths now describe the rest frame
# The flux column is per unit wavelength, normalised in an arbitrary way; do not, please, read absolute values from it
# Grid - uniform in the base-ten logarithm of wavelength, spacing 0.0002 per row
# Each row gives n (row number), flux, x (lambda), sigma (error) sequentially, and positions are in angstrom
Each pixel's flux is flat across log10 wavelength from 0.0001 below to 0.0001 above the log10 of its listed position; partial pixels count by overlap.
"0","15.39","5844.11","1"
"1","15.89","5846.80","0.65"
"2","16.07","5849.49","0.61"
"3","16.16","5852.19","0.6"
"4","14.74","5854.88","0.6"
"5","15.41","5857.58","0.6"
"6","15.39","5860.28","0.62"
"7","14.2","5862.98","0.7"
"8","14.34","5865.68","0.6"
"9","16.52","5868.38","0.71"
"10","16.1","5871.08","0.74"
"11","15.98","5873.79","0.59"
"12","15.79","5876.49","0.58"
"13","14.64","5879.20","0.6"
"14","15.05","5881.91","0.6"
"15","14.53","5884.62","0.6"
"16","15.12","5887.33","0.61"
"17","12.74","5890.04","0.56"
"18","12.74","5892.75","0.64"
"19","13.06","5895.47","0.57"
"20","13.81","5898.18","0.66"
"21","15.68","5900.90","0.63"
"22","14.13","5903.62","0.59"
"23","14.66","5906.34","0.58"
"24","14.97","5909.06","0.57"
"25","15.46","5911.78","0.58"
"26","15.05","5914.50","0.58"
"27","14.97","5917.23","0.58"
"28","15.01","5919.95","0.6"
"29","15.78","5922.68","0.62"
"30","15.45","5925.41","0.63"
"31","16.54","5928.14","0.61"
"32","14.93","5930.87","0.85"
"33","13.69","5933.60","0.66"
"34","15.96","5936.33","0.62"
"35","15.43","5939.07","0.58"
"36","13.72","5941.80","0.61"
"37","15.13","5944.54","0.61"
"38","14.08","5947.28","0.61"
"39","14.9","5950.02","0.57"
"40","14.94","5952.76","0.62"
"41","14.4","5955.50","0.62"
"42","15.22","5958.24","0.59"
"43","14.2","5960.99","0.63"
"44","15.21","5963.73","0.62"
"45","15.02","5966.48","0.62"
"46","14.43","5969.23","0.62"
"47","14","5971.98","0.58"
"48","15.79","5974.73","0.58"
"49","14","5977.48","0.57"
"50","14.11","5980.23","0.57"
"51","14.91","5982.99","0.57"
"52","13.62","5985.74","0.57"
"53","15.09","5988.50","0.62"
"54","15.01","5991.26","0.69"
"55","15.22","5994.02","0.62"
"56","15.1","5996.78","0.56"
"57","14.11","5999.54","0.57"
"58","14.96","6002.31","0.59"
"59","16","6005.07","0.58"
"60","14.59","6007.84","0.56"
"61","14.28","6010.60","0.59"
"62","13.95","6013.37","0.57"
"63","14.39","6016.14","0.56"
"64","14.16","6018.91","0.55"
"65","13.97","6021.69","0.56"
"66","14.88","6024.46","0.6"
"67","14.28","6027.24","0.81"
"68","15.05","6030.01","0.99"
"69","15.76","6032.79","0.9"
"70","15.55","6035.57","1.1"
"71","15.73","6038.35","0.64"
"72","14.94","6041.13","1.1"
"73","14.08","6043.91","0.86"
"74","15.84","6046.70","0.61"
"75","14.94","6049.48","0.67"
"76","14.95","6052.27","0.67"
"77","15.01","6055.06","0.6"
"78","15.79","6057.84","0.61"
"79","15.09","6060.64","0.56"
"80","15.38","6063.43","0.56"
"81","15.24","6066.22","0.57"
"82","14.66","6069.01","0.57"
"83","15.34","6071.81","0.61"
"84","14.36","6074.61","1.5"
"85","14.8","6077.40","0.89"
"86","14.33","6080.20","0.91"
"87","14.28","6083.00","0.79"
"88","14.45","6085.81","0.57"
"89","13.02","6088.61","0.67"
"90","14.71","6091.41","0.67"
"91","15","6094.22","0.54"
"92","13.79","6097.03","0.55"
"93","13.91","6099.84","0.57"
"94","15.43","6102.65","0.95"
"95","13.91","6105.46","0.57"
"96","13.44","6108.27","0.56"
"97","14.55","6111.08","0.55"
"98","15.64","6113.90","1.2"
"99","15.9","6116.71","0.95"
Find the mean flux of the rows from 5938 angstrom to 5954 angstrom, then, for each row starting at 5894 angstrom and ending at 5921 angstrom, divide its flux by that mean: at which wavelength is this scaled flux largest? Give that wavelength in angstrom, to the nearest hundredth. 5900.90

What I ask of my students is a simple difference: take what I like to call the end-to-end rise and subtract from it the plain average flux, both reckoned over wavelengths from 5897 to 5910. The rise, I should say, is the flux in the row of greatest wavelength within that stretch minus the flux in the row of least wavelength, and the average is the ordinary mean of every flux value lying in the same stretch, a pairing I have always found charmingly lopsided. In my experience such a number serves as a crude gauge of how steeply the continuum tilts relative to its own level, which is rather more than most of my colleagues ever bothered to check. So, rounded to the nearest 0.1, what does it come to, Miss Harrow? -13.5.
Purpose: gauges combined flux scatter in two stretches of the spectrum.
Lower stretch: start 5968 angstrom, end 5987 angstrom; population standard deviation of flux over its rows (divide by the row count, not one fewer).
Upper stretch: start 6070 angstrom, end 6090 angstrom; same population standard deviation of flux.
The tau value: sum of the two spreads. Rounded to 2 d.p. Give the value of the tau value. 1.33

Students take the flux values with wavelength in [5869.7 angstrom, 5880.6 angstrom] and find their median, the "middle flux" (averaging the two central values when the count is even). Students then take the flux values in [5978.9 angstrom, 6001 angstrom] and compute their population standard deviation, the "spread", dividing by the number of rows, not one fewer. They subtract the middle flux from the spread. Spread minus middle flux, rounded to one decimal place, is -15.3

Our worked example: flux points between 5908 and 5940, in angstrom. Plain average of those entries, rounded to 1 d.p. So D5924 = 15.3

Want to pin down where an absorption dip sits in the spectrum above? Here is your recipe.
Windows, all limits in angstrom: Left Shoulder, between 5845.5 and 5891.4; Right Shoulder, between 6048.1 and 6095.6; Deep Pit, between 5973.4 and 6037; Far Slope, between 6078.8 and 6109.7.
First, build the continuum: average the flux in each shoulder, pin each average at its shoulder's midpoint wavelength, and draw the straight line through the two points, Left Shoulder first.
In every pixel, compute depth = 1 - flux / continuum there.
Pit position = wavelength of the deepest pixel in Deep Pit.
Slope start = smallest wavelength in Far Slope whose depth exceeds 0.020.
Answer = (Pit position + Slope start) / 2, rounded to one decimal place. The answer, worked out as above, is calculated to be 6033.0 angstrom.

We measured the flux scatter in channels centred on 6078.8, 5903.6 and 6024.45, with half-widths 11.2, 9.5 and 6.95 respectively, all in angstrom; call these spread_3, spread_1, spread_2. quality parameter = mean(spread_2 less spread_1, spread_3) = 0.1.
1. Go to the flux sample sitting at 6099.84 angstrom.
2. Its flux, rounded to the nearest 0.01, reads 13.91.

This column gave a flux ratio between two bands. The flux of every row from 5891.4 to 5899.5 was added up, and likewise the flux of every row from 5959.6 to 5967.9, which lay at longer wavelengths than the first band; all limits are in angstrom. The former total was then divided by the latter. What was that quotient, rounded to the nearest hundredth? 0.89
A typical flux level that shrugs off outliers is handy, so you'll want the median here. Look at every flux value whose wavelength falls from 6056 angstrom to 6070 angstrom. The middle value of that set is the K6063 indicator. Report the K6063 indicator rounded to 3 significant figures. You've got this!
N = 15.2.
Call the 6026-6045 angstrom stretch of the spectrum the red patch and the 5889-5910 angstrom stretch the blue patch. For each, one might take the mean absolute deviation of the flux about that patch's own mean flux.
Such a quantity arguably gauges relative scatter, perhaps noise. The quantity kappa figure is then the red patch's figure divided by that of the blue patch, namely 0.60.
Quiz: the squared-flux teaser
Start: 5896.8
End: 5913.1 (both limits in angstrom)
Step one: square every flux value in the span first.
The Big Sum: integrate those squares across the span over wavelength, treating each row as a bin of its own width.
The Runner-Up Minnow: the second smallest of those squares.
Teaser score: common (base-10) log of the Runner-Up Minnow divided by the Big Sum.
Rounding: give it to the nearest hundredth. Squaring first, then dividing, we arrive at -1.25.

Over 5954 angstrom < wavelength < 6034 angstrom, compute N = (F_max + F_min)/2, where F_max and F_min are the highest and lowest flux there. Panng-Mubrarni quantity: 14.8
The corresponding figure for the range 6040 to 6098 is 14.4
